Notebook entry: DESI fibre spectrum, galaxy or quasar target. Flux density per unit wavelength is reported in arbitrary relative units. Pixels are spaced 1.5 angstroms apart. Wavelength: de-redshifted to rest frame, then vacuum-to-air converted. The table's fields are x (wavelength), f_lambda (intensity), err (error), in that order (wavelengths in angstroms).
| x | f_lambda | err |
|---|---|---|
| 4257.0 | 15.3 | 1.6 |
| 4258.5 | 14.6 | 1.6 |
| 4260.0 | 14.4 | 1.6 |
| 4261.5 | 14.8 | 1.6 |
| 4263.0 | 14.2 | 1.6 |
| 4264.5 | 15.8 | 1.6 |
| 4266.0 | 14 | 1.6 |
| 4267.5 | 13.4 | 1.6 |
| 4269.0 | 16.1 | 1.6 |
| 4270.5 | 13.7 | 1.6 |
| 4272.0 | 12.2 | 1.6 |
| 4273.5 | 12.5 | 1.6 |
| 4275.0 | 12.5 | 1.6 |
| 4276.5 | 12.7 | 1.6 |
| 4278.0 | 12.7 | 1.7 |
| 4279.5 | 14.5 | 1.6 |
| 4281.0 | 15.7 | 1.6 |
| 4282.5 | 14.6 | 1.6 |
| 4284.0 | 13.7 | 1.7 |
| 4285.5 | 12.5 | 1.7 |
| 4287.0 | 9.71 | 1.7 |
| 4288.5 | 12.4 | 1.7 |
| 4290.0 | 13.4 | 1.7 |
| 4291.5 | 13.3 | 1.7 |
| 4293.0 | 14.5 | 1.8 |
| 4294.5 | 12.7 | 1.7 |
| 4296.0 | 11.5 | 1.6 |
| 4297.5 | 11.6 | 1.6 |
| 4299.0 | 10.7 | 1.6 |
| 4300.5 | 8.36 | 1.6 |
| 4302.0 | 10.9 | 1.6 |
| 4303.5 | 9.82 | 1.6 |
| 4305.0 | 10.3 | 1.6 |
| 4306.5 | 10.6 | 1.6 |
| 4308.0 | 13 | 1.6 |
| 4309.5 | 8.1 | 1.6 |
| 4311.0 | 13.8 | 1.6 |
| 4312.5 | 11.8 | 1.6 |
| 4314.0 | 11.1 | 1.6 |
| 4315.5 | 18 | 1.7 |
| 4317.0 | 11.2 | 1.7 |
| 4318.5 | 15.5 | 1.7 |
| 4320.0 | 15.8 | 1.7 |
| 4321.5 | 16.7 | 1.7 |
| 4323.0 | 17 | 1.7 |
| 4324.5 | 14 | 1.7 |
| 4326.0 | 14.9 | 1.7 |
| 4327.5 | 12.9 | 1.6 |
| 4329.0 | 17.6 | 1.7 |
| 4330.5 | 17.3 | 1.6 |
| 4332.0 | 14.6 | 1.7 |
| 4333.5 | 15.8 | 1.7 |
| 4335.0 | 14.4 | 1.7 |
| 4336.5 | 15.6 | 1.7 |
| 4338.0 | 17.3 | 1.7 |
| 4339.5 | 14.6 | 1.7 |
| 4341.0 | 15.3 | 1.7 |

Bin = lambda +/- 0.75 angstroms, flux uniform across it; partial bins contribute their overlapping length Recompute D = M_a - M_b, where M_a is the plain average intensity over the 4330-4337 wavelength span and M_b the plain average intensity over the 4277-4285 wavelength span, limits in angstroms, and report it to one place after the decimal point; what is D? 1.3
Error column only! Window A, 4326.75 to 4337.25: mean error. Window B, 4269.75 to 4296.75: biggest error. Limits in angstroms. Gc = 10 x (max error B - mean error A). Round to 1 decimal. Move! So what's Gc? 1.3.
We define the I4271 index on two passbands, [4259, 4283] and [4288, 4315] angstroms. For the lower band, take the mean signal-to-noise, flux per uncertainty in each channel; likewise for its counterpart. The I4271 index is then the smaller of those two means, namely 7.1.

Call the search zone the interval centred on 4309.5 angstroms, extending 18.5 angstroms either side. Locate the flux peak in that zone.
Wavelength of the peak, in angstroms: 4315.5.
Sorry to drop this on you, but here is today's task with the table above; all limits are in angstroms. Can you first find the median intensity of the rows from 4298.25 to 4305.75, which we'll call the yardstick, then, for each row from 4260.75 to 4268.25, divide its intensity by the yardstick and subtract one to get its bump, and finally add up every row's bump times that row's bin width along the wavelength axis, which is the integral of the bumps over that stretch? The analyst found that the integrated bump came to 3.0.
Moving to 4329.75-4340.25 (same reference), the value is 5.5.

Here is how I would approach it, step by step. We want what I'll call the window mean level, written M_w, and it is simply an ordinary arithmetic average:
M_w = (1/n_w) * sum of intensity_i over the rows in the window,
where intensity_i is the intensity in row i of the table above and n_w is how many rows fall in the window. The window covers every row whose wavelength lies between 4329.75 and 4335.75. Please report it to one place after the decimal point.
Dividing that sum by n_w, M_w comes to 15.5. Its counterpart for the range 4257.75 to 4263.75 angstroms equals 14.5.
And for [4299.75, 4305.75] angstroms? 9.8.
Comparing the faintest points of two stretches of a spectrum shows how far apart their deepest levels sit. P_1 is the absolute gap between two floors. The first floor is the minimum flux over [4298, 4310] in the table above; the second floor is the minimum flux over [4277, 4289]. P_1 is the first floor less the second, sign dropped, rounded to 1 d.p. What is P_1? 1.6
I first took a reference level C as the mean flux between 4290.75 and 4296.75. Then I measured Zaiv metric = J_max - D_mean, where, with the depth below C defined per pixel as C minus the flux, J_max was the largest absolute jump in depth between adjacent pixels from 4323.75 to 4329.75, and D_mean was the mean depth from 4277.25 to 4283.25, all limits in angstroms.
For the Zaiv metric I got 6.1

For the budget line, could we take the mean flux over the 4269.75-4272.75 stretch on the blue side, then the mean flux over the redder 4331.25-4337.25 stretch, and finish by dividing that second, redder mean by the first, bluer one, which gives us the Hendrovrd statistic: 1.17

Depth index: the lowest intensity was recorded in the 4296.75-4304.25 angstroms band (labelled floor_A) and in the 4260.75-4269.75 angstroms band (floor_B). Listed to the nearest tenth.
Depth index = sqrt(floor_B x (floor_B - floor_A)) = 8.2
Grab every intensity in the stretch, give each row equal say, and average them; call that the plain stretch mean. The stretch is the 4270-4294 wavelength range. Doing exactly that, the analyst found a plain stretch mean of 13.2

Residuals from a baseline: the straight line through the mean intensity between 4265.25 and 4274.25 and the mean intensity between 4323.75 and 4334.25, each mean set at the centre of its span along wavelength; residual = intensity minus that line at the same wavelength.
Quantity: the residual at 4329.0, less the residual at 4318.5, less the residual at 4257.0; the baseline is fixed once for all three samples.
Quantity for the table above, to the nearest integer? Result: 0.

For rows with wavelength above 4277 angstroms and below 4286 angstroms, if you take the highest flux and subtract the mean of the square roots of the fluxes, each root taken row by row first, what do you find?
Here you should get 12.0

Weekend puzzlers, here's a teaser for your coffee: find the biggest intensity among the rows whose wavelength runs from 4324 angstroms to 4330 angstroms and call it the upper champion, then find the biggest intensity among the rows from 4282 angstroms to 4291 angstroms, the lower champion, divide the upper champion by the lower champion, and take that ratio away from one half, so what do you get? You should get -0.71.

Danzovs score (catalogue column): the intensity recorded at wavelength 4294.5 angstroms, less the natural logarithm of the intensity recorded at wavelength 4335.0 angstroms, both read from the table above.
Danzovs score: 10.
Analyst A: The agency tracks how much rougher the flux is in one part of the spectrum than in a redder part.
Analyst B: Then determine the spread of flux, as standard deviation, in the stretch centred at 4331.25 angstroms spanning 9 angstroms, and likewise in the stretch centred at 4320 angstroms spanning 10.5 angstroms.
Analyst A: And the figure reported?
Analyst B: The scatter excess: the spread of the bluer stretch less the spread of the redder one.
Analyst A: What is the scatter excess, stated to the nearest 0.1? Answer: 0.4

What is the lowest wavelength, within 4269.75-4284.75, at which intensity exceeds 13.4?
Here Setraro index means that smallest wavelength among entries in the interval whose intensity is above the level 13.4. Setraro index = 4270.5 angstroms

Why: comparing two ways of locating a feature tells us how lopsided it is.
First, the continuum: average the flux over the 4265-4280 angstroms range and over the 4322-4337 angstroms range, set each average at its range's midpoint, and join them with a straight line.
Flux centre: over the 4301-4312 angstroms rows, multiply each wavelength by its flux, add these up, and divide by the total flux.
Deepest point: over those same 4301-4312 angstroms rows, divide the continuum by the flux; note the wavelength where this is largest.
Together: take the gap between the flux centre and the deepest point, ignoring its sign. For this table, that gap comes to 2.8 angstroms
